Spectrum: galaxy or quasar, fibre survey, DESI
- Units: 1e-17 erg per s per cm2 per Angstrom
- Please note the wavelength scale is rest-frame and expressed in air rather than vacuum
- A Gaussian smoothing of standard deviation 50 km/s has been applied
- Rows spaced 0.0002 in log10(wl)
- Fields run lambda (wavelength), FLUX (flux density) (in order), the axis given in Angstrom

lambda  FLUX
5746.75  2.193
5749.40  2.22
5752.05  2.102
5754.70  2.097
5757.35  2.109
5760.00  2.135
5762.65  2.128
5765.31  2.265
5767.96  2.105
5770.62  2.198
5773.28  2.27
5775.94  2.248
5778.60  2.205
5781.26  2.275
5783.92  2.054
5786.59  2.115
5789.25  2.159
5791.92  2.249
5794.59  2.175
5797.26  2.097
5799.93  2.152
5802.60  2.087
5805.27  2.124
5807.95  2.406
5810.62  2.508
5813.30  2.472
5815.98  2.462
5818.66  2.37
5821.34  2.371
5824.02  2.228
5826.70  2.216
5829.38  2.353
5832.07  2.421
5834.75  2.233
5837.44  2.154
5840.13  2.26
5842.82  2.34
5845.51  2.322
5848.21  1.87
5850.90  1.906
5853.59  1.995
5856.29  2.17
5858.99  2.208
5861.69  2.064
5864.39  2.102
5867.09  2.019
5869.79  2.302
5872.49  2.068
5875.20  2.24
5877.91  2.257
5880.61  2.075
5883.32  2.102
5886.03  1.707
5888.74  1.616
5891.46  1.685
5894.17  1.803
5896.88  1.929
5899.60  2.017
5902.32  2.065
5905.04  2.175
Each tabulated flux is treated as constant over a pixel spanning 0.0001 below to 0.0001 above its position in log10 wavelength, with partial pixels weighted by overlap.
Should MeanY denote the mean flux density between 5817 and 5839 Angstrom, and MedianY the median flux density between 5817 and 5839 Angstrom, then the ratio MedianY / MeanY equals 1.00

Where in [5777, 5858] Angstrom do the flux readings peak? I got 5810.62 Angstrom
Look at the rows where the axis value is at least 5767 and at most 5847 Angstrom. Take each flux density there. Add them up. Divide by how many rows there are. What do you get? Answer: 2.254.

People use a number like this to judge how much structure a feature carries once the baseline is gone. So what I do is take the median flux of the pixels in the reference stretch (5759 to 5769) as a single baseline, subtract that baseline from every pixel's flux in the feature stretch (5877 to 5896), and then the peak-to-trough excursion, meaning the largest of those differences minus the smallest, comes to 0.64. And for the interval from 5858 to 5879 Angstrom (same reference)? 0.28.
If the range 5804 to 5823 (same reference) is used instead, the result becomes 0.38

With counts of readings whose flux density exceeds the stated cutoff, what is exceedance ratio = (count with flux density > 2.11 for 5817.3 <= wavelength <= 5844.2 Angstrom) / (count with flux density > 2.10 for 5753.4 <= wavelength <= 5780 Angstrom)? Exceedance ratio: 1.1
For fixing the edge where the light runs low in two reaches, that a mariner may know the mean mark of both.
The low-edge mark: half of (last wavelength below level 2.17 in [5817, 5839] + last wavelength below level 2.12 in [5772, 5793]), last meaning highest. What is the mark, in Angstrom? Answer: 5812.0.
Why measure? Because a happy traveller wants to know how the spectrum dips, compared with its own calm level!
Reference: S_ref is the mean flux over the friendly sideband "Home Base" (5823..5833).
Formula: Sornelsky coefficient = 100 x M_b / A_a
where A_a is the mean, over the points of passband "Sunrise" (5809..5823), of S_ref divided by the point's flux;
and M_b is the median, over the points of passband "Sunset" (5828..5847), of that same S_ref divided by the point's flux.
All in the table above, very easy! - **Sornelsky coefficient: 105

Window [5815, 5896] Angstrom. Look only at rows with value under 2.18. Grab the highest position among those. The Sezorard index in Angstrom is 5894.17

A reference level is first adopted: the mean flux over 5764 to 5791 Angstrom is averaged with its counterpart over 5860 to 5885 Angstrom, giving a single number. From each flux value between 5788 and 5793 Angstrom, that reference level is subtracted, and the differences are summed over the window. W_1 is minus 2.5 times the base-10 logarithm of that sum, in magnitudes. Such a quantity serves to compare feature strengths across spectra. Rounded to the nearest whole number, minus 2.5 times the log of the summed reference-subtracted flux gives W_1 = 3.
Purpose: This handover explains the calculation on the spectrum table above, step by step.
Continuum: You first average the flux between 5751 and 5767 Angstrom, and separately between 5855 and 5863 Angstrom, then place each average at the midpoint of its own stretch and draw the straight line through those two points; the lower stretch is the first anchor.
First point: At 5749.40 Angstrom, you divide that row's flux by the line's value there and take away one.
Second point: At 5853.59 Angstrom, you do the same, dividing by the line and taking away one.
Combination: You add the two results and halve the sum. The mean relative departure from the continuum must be -0.02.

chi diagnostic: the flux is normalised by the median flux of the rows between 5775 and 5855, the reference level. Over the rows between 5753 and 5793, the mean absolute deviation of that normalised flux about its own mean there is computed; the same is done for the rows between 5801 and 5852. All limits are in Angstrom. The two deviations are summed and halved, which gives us 0.046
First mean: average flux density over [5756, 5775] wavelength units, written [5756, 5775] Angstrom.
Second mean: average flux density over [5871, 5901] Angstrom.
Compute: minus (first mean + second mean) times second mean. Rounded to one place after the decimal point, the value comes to -8.1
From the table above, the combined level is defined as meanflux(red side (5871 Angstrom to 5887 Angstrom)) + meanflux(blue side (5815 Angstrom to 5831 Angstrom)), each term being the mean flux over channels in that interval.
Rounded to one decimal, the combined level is 4.4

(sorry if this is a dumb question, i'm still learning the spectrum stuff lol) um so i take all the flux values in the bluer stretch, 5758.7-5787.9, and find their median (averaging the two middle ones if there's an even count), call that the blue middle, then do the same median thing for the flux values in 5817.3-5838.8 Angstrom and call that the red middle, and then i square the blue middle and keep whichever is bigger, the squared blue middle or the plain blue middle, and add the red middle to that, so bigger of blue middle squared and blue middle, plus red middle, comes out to 7.1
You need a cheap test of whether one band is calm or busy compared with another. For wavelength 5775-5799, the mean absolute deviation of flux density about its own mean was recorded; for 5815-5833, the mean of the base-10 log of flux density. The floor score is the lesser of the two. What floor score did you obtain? 0.061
